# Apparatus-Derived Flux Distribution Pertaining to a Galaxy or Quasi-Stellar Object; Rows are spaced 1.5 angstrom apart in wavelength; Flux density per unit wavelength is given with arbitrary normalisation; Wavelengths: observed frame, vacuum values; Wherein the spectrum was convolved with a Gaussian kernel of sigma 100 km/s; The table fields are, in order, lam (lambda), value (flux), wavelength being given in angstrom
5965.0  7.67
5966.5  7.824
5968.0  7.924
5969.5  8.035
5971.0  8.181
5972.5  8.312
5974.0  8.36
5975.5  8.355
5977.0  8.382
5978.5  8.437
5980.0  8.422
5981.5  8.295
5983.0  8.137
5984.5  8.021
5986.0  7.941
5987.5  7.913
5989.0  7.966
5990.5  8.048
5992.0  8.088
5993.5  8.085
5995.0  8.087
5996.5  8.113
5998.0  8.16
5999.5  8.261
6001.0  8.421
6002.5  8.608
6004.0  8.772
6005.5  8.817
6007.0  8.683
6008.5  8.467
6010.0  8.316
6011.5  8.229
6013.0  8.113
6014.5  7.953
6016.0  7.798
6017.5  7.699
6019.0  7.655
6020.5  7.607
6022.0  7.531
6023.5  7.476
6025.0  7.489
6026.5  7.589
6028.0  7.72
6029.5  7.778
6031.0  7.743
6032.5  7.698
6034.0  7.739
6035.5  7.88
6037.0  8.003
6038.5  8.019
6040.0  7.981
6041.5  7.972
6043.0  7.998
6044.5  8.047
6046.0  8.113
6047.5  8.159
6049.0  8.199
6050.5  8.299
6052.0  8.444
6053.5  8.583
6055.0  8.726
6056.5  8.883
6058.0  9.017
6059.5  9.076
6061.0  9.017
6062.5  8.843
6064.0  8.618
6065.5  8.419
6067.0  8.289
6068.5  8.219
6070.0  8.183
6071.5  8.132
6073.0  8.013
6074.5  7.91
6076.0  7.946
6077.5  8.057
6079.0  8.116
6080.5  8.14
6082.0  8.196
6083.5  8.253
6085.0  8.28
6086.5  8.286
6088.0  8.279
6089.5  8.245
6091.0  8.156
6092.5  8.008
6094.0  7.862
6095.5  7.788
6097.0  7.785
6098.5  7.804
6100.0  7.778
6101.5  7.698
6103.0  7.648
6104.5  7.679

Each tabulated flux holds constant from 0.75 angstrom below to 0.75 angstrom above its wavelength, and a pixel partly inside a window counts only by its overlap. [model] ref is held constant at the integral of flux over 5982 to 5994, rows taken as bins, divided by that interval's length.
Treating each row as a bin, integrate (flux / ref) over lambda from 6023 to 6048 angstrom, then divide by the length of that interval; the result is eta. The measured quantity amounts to 0.98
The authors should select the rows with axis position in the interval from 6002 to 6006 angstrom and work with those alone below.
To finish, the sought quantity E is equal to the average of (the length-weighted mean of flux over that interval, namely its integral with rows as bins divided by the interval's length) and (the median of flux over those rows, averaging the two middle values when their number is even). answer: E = 8.75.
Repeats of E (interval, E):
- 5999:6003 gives 8.43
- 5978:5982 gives 8.40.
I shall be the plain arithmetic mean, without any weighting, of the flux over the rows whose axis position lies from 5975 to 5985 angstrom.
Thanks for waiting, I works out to 8.29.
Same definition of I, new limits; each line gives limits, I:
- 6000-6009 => 8.63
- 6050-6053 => 8.37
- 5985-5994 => 8.01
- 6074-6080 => 8.01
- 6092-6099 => 7.85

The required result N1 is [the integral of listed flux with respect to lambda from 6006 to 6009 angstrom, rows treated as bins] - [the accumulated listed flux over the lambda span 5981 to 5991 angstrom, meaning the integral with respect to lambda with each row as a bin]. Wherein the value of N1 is -55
